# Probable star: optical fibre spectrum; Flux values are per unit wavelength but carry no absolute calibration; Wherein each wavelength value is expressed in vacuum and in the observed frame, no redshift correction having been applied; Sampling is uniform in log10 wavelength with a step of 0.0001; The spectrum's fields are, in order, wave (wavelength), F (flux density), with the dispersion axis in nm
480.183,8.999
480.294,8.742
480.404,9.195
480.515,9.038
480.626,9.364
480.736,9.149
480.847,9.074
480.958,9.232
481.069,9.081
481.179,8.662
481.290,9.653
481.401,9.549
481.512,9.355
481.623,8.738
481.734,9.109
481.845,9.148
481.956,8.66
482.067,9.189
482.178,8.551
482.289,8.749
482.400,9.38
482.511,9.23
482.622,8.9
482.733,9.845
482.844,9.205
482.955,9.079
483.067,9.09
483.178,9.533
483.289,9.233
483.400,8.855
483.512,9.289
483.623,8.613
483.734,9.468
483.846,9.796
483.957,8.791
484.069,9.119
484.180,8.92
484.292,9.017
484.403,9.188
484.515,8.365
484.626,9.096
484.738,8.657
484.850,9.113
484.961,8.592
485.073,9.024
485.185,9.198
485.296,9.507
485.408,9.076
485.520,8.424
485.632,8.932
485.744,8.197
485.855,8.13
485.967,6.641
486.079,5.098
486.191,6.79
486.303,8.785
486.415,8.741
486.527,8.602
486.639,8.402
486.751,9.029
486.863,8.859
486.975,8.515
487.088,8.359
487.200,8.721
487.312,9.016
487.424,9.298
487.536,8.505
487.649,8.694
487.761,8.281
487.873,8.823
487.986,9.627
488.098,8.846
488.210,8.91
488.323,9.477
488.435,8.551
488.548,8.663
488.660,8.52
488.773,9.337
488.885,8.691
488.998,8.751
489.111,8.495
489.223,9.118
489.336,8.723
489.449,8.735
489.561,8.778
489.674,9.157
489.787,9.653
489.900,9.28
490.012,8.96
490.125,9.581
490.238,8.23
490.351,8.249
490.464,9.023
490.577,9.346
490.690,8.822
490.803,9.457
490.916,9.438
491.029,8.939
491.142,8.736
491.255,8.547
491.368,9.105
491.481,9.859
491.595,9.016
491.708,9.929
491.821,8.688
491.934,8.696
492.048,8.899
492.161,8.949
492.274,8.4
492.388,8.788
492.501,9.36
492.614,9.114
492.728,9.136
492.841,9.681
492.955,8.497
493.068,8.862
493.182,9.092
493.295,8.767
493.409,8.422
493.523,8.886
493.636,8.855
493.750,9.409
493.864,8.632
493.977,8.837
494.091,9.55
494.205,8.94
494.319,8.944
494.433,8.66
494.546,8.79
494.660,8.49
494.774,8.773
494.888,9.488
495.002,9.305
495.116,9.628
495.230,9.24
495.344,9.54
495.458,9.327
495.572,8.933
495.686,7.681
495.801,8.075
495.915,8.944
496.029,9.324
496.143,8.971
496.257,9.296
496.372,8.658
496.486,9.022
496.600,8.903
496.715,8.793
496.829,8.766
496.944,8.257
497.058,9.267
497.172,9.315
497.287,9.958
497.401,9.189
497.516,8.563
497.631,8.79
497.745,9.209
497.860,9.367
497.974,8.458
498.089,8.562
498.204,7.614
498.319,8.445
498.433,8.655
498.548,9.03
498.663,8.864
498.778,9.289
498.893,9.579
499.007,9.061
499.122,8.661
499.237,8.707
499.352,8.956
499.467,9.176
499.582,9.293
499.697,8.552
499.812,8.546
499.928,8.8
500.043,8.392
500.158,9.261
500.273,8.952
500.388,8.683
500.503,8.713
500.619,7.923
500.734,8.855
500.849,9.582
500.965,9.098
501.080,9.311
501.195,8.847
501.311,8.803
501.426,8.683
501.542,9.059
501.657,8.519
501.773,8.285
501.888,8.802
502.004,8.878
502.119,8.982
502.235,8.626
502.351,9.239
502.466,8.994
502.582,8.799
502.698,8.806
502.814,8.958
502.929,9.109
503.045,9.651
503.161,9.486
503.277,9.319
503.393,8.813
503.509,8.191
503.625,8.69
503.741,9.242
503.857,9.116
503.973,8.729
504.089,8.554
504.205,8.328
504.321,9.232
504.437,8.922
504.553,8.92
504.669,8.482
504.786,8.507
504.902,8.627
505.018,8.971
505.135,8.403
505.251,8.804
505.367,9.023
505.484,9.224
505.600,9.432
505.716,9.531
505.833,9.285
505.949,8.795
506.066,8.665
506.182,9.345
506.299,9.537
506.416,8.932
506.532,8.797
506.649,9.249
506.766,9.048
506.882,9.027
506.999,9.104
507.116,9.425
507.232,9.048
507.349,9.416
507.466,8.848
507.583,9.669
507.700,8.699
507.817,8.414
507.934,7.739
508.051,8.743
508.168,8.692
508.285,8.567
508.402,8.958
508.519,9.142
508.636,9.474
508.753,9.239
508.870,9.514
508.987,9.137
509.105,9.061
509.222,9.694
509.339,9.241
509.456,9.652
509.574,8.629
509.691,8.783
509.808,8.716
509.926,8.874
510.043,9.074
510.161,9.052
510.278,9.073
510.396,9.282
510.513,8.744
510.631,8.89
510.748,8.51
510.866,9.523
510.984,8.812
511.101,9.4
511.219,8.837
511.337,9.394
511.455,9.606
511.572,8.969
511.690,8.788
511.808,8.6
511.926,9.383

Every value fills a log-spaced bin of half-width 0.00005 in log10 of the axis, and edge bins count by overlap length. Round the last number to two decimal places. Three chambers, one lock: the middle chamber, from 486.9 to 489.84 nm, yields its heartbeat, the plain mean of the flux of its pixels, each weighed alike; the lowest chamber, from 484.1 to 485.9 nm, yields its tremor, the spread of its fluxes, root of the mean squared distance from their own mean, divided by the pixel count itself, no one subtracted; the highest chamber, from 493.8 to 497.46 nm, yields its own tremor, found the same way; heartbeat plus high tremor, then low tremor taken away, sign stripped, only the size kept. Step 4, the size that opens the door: 8.93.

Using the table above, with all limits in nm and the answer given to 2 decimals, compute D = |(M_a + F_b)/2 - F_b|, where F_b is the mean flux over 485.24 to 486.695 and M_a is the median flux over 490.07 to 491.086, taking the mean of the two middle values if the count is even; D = 0.46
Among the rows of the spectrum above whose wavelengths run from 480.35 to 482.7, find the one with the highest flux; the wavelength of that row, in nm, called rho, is 481.290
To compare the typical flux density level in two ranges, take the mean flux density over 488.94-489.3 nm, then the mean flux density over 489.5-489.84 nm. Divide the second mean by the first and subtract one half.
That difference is 0.55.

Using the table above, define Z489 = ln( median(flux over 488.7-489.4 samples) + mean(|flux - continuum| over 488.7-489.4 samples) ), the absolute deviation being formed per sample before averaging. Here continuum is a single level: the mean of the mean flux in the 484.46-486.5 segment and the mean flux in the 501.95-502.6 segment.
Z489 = 2.20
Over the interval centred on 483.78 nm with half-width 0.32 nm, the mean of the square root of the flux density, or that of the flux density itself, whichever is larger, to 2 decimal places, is 9.18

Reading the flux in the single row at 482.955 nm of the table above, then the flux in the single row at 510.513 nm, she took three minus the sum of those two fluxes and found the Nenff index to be -14.8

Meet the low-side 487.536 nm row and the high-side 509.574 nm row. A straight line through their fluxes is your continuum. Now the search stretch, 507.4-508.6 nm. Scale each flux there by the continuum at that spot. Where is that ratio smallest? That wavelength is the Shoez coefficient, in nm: 507.934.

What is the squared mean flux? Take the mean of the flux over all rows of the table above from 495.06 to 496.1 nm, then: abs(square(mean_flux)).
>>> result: 80.4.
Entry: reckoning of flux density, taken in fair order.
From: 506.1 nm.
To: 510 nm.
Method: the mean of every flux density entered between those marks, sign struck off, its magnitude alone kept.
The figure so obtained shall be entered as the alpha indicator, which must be 9.04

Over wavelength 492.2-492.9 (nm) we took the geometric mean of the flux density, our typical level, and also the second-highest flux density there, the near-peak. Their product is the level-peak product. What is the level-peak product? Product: 84.9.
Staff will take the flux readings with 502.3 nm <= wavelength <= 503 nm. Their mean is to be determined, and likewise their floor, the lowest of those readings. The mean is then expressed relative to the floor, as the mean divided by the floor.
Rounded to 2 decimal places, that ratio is 1.02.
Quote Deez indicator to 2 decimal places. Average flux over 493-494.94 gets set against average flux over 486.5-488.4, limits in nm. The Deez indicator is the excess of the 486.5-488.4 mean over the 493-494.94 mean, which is -0.08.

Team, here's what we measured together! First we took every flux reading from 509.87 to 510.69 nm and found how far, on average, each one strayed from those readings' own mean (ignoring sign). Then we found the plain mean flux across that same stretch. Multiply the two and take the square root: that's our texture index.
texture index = 1.12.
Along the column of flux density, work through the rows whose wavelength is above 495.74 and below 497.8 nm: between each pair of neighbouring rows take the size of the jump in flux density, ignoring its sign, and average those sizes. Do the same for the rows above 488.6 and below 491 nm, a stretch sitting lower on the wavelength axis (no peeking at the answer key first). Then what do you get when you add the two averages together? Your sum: 0.87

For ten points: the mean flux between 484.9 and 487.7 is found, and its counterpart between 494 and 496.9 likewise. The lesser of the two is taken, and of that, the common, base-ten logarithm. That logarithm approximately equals 0.927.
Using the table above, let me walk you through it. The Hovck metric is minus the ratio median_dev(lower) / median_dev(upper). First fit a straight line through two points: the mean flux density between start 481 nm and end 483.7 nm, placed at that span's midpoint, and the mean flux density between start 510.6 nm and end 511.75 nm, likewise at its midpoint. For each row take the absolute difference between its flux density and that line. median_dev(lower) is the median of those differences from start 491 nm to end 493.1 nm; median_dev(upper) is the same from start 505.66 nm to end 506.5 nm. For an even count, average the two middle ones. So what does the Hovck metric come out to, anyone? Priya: -1.09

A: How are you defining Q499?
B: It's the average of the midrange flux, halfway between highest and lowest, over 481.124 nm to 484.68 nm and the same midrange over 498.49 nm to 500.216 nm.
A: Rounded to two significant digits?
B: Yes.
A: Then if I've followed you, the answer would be 9.0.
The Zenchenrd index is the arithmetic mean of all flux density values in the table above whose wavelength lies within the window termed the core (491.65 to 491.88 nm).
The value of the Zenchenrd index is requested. 9.3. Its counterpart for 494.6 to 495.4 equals 9.2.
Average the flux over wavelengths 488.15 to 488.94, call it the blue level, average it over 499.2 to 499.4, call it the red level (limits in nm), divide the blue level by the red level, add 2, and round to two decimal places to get 3.01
